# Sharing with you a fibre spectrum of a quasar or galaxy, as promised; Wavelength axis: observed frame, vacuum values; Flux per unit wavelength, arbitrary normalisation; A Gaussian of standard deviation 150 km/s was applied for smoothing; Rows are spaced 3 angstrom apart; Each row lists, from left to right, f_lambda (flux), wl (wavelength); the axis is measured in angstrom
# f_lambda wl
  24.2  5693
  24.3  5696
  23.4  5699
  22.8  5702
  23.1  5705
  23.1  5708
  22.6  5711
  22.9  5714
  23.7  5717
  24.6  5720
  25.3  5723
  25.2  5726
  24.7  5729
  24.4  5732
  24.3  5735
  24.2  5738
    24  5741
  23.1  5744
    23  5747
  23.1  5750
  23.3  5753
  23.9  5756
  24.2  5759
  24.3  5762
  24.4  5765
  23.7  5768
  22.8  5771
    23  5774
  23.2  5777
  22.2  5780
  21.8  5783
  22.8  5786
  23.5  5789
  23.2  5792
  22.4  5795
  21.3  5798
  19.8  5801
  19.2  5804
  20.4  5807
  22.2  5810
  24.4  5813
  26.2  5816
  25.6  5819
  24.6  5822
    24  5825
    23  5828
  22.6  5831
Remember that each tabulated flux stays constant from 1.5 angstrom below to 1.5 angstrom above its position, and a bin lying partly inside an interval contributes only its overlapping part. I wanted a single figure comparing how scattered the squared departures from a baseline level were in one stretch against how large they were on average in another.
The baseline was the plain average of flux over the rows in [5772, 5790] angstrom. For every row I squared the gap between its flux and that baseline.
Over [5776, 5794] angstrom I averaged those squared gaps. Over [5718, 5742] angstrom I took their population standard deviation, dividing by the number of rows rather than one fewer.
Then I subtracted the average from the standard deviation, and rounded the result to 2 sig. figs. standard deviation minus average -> 1.3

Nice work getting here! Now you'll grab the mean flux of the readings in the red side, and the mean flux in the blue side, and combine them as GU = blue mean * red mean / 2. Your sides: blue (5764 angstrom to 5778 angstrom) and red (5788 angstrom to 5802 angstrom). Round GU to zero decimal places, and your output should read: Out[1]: 258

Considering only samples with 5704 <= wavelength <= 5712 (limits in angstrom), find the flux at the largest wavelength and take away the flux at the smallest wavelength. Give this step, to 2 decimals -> -0.50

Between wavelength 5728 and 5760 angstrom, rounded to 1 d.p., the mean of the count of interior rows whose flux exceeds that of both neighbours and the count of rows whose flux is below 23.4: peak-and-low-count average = 2.0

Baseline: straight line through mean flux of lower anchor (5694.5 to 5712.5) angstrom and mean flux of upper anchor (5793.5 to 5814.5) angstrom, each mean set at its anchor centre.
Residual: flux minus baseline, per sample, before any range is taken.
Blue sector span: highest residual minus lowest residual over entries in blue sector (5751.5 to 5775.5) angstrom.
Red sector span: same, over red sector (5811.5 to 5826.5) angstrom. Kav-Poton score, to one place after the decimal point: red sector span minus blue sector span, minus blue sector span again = -0.9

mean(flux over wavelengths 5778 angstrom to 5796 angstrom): 22.7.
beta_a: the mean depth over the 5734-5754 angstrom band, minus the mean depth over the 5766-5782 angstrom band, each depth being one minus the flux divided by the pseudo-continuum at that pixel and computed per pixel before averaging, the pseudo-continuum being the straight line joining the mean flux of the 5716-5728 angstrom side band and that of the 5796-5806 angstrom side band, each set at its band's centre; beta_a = 0.053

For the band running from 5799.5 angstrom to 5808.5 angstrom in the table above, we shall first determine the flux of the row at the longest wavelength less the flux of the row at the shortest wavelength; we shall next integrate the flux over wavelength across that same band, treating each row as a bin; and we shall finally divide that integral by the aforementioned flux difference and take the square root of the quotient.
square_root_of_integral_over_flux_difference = 17.2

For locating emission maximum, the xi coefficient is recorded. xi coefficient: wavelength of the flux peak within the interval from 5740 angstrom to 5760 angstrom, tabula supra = 5759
